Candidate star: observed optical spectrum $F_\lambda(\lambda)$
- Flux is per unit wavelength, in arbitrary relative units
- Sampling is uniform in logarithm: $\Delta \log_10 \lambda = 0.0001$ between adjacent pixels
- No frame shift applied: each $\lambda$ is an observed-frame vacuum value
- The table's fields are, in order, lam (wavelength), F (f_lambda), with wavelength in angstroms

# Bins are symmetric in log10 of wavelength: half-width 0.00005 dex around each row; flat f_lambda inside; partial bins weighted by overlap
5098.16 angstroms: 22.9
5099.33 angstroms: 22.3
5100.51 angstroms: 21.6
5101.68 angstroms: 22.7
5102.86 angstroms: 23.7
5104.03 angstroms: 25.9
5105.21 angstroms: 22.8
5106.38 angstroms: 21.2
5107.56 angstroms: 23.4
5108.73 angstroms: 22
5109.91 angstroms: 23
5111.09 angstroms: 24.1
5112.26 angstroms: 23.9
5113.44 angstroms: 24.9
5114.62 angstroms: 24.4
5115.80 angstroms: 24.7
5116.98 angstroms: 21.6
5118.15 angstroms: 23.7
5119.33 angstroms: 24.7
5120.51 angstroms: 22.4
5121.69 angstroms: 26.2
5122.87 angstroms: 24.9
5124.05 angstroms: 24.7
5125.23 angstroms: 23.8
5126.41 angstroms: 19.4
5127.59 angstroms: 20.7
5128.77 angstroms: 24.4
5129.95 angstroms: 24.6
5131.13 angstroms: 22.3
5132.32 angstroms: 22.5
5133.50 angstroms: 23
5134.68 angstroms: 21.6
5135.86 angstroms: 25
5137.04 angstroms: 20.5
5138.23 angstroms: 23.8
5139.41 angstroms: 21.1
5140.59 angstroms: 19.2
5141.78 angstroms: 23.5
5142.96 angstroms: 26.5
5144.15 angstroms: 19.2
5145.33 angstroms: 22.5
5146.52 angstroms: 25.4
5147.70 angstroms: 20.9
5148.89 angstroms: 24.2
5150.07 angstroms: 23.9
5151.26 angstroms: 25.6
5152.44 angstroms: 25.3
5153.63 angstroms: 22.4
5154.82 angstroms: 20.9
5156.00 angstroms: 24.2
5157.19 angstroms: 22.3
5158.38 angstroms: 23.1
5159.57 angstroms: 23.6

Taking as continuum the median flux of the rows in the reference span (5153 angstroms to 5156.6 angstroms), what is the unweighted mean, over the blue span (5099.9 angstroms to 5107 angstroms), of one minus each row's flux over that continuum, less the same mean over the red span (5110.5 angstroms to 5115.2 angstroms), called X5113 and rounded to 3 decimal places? 0.060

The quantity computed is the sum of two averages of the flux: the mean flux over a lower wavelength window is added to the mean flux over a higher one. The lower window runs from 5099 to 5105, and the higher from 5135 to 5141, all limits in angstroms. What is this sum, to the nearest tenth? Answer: 45.2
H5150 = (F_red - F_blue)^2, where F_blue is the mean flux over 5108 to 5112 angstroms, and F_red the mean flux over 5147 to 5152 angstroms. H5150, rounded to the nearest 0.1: 0.4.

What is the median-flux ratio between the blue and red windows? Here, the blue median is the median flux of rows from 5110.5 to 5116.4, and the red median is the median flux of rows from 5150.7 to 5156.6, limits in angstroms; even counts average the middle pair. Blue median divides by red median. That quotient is 1.01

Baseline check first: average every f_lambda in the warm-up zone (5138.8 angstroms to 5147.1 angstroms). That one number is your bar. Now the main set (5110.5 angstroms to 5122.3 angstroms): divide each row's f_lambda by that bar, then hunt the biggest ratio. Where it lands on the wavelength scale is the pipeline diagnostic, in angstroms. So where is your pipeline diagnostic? 5121.69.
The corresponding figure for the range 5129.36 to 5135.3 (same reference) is 5129.95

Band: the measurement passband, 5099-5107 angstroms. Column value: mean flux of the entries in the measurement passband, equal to 22.89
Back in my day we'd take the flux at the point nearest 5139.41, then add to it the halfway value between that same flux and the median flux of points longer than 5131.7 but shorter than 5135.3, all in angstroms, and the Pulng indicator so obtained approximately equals 42.9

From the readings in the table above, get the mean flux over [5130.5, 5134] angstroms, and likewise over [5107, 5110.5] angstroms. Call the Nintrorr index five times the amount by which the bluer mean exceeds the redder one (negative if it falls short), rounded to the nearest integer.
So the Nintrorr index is 1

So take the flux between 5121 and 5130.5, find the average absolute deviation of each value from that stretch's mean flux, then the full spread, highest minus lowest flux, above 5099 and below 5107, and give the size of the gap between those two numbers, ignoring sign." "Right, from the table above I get 2.9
